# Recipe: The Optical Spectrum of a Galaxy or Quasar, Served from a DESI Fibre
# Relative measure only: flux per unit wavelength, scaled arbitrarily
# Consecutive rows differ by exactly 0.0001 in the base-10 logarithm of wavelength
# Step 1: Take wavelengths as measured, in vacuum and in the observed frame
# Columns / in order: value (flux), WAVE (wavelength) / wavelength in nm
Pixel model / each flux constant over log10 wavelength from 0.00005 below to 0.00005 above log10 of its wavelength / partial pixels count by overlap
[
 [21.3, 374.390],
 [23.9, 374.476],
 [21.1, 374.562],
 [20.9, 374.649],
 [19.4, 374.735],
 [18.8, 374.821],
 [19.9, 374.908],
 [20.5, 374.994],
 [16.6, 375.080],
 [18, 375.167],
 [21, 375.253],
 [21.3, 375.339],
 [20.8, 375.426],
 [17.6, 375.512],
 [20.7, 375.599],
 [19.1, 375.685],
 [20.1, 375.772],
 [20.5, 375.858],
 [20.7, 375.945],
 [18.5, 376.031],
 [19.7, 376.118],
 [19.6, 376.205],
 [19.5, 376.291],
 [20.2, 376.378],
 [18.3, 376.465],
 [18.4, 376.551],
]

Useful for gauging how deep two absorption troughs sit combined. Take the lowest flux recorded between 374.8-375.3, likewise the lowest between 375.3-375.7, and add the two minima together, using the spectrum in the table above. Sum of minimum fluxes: 34.2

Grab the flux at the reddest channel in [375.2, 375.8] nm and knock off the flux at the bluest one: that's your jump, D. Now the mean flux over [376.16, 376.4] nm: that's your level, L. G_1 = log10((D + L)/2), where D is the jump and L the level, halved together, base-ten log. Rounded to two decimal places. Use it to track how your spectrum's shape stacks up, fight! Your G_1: 0.97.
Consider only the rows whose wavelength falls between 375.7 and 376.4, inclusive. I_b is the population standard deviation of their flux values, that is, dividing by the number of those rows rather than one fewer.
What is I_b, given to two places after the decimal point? 0.65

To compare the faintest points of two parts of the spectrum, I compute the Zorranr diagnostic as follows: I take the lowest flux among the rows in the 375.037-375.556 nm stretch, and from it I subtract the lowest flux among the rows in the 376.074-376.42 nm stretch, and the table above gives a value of -2.9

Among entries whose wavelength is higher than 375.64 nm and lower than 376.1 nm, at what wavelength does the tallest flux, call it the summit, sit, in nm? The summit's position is 375.945 nm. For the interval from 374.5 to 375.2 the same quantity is 374.562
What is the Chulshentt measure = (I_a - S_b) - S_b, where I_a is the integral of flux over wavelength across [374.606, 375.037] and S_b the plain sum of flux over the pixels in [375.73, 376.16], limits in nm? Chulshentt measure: -190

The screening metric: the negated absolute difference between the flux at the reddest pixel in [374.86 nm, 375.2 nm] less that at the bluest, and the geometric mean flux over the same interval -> -20.6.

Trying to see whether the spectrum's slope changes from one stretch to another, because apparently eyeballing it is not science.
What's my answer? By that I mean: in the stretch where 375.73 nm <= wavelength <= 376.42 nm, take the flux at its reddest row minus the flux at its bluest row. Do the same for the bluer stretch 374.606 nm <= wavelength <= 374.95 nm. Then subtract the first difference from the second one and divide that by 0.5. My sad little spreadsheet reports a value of -2.2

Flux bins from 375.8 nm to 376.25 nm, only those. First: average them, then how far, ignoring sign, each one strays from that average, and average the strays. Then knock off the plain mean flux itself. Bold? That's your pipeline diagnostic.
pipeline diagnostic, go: -19.2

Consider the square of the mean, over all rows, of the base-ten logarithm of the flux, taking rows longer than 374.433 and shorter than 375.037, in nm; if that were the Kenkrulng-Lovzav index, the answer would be 1.73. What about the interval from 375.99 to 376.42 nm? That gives 1.66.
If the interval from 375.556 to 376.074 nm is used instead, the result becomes 1.69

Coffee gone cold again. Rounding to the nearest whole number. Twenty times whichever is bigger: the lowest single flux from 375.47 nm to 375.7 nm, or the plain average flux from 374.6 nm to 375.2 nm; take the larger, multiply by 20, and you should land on 383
